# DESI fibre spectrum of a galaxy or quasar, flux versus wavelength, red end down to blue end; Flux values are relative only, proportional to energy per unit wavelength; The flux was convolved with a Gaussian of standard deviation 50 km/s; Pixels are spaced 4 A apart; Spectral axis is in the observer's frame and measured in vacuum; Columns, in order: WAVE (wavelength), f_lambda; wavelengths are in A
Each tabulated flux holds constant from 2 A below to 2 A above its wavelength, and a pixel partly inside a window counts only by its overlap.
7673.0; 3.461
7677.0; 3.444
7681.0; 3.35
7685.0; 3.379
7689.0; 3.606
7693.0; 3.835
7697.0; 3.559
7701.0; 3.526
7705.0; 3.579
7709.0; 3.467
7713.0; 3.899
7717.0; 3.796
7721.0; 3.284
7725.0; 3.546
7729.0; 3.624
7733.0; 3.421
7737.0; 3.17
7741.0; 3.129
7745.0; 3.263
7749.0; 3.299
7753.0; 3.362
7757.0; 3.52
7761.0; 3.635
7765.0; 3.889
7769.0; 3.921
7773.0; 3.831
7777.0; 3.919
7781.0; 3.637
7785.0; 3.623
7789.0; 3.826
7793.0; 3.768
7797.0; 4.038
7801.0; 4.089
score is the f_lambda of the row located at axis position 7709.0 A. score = 3.467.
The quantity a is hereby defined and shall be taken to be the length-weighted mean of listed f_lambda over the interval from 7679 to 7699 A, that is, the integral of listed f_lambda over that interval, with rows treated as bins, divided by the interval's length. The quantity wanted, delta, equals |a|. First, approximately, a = 3.55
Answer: 3.55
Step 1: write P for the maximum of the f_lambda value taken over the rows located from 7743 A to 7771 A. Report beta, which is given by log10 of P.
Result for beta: 0.593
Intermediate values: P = 3.921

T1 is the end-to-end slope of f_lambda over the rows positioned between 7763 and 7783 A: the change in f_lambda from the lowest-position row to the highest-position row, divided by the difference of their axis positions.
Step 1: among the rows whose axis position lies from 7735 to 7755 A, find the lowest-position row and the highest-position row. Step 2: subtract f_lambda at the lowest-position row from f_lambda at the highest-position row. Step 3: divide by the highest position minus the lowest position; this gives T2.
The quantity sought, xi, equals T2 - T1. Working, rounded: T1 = -0.016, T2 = 0.012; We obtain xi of 0.028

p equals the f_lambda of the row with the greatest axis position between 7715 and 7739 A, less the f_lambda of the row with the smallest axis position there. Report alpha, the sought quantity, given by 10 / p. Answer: -16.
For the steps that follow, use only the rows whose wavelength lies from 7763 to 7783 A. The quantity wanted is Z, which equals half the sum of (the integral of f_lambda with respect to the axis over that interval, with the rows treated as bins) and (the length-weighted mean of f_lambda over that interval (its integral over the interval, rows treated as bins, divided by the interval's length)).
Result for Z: 40.3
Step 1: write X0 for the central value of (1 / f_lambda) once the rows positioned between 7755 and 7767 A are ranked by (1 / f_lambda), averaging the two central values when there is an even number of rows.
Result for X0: 0.275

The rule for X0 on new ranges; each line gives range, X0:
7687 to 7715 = 0.279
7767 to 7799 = 0.261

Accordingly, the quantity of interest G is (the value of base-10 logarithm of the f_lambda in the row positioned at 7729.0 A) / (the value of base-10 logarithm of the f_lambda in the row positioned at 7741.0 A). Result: 1.13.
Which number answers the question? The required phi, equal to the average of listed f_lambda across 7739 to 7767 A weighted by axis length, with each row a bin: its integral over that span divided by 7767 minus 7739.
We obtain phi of 3.44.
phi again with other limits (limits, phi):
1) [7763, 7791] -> 3.81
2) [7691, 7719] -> 3.67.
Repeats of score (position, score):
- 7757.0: 3.52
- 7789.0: 3.826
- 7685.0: 3.379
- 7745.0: 3.263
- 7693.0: 3.835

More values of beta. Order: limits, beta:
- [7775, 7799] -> 0.606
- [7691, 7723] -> 0.591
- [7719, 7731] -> 0.559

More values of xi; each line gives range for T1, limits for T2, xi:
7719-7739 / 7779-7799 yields 0.032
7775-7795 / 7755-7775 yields 0.029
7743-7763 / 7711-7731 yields -0.040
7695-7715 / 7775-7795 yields -0.031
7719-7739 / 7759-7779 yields 0.025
